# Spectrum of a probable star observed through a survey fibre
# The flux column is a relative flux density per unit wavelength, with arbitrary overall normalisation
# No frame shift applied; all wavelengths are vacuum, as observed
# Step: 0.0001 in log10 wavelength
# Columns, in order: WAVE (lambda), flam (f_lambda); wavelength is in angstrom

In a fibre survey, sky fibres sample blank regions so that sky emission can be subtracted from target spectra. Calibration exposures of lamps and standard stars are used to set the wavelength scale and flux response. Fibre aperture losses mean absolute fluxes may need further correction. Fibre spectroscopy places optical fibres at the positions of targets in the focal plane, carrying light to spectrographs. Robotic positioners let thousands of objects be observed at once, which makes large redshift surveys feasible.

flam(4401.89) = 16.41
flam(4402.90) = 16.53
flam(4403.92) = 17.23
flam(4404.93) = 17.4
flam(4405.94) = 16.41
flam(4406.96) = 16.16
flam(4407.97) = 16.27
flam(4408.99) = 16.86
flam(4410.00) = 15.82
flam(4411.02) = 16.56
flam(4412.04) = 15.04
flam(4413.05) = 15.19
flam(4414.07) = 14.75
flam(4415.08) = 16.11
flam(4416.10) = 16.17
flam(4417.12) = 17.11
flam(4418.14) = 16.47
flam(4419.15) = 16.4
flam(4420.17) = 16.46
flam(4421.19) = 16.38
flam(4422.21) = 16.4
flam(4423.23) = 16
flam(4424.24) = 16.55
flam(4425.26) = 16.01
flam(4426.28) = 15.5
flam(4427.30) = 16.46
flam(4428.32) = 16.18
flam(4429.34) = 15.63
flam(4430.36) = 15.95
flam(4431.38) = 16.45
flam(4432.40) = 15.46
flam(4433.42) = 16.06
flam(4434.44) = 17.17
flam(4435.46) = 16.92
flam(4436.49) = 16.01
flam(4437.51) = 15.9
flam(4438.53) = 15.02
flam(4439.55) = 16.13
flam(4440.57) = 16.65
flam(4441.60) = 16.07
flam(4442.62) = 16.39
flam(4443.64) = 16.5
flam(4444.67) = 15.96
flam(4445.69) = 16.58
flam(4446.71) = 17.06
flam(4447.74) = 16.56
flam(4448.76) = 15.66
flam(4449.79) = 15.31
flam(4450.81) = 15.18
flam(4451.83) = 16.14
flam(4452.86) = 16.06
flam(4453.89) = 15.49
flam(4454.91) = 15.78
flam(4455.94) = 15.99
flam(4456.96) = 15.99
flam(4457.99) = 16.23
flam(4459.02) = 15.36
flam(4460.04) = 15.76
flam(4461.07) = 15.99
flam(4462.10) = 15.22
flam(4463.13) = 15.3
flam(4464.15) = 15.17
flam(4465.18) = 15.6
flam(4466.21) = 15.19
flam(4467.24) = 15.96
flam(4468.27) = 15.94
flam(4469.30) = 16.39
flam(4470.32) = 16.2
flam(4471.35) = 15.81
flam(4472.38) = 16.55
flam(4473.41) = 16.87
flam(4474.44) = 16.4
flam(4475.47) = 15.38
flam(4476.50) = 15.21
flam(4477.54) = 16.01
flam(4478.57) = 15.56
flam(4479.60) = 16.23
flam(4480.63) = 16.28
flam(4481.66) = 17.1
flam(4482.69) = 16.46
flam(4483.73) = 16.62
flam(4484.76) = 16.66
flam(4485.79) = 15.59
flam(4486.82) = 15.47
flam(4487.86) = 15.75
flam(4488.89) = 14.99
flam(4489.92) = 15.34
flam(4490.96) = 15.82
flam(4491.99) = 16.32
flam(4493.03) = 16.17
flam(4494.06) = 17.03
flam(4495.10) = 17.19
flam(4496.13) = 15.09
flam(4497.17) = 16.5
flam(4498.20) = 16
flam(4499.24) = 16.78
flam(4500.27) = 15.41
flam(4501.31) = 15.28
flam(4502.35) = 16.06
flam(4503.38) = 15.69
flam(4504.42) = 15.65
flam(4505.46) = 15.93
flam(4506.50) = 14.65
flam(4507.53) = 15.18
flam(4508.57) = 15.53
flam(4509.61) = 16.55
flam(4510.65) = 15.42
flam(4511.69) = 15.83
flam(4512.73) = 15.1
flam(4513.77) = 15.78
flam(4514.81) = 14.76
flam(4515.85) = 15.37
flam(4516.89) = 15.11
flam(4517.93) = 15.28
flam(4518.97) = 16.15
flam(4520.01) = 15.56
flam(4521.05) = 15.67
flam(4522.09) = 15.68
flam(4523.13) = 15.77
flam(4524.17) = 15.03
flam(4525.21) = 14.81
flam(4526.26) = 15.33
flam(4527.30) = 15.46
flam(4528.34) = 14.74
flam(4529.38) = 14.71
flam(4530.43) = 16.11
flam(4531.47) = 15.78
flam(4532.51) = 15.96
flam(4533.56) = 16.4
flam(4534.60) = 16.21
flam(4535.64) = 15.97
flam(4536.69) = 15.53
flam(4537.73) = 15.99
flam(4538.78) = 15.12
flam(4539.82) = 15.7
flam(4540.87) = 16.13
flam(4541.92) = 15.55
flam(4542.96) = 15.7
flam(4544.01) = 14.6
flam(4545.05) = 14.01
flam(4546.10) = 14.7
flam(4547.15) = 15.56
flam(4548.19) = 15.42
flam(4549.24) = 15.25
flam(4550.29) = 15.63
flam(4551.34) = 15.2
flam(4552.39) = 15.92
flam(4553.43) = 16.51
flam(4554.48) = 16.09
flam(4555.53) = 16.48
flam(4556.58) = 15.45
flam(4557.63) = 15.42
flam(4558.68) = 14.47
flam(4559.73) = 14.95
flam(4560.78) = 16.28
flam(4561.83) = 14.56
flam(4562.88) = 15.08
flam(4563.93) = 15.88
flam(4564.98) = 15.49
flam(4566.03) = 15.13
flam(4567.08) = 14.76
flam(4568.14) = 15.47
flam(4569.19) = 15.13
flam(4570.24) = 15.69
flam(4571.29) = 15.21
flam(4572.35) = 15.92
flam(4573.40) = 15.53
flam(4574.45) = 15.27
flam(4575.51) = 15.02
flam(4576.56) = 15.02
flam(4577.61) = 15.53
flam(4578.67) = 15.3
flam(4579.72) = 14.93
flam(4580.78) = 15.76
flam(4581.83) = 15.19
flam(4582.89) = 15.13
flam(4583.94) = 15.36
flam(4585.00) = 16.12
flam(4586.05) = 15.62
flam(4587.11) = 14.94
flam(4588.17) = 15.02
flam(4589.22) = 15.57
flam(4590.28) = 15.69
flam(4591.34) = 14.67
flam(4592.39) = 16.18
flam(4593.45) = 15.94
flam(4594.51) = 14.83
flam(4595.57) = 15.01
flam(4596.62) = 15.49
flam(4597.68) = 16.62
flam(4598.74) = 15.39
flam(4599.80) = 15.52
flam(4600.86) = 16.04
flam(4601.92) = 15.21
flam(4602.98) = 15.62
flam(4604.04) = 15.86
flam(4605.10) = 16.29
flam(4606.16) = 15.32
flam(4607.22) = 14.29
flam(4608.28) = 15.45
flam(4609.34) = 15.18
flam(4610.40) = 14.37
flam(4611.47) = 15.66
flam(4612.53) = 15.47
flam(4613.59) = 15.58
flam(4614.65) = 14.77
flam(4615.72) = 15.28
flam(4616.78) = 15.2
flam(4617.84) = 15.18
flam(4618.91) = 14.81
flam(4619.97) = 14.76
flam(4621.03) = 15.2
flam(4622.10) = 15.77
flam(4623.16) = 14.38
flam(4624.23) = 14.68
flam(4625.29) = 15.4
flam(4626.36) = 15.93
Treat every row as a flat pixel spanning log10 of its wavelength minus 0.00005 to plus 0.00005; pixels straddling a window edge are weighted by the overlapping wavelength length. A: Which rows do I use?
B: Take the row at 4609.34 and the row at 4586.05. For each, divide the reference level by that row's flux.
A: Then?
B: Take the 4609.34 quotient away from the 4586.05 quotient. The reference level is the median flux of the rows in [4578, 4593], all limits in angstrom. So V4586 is -0.028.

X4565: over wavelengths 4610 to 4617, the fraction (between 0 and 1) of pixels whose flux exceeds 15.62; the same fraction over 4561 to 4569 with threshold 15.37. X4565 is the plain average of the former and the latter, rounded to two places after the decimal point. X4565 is 0.29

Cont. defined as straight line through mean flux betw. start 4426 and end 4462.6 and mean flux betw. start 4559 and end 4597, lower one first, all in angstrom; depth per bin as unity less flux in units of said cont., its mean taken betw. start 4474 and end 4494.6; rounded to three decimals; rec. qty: -0.013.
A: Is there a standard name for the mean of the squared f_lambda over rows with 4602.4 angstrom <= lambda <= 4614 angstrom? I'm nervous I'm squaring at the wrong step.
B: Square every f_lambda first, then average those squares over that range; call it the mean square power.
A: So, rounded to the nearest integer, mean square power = 237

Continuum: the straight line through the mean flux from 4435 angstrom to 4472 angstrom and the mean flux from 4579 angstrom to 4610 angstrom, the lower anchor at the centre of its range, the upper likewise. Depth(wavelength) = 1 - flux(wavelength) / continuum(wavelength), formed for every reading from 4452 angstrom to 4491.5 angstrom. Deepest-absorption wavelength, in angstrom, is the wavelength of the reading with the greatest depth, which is 4488.89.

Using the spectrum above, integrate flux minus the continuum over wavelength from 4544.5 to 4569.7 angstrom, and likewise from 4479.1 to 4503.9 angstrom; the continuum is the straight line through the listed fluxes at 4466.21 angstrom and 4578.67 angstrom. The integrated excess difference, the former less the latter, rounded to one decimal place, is -19.1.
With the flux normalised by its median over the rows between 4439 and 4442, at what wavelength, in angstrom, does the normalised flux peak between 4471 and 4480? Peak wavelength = 4473.41 angstrom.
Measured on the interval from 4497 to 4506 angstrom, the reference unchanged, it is 4499.24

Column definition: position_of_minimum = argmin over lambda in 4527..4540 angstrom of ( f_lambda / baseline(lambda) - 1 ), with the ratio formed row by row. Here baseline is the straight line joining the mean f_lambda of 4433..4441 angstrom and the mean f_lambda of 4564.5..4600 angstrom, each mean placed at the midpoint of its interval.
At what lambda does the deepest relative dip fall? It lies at 4529.38 angstrom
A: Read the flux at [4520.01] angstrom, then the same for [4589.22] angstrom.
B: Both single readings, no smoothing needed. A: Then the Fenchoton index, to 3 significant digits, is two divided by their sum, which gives 0.0642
